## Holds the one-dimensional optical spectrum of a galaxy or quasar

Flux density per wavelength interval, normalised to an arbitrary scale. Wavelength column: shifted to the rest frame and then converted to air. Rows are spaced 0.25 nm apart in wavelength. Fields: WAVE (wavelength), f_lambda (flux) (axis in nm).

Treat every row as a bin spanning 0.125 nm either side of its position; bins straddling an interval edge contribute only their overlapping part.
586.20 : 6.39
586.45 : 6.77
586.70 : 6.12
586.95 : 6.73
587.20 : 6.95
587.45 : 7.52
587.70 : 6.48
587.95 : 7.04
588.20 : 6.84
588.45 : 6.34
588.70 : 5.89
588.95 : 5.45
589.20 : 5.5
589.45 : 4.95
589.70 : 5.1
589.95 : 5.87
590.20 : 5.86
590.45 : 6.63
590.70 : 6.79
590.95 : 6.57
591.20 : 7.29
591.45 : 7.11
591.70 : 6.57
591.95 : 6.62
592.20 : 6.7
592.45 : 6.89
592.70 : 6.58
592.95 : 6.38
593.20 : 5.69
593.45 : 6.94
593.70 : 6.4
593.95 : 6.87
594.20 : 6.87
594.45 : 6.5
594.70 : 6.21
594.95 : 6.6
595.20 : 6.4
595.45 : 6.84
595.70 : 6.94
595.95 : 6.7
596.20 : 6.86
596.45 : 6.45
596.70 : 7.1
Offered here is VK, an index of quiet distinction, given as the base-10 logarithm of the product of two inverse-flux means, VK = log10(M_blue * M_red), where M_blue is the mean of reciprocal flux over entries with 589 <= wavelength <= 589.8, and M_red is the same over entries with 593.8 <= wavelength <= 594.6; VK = -1.54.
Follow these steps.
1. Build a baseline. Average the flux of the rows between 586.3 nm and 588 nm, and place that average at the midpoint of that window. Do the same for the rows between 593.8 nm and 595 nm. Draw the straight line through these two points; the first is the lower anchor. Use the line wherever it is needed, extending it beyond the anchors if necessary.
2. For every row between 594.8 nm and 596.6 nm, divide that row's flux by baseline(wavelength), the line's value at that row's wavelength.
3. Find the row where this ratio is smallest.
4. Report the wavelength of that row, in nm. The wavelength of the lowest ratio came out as 595.20 nm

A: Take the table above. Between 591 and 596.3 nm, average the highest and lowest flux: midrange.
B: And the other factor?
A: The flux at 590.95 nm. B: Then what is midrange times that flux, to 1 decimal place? 42.6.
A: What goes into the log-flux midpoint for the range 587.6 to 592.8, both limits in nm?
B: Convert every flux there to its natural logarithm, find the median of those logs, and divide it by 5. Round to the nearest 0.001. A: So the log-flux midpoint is 0.377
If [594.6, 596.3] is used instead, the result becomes 0.380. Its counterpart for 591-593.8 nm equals 0.378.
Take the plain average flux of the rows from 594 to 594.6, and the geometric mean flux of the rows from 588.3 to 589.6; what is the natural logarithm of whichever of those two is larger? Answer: 1.90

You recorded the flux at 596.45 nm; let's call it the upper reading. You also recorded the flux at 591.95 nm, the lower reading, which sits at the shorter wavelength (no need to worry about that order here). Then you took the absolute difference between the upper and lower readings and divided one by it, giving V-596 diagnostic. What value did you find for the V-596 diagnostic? 6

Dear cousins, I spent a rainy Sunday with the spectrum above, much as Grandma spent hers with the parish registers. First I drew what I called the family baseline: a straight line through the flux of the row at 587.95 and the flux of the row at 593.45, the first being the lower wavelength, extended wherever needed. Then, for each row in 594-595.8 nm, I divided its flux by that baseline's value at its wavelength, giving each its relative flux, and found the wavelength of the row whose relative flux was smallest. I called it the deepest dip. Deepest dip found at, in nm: 594.70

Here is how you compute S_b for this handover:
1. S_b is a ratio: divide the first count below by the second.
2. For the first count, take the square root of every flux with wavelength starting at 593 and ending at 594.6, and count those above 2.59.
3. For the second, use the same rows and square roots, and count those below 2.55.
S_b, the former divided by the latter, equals 1.0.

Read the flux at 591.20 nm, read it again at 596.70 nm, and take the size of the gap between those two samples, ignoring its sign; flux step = 0.19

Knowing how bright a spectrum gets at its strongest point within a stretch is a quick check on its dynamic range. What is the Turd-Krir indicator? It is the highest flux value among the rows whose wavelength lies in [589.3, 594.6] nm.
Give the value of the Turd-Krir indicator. 7.29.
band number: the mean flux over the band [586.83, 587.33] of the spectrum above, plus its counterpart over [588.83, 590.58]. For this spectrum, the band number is 12.5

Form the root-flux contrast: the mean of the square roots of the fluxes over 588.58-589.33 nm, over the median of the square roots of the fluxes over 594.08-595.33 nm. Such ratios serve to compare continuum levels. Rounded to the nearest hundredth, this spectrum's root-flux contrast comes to 0.93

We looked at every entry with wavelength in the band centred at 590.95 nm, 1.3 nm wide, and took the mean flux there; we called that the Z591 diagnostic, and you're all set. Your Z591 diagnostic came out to 6.9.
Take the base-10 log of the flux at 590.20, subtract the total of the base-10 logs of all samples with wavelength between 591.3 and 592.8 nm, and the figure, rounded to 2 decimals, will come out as -4.20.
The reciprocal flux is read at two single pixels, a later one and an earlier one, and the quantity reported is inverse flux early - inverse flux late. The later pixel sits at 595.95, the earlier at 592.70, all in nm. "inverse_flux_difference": 0.0027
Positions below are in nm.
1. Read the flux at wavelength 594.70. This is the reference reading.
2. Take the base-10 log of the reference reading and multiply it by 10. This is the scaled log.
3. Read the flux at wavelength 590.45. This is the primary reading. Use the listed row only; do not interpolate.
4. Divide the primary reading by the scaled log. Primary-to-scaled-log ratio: 0.84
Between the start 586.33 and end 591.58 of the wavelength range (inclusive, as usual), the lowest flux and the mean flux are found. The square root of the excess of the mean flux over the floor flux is 1.19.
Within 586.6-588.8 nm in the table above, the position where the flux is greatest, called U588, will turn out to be 587.45 nm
